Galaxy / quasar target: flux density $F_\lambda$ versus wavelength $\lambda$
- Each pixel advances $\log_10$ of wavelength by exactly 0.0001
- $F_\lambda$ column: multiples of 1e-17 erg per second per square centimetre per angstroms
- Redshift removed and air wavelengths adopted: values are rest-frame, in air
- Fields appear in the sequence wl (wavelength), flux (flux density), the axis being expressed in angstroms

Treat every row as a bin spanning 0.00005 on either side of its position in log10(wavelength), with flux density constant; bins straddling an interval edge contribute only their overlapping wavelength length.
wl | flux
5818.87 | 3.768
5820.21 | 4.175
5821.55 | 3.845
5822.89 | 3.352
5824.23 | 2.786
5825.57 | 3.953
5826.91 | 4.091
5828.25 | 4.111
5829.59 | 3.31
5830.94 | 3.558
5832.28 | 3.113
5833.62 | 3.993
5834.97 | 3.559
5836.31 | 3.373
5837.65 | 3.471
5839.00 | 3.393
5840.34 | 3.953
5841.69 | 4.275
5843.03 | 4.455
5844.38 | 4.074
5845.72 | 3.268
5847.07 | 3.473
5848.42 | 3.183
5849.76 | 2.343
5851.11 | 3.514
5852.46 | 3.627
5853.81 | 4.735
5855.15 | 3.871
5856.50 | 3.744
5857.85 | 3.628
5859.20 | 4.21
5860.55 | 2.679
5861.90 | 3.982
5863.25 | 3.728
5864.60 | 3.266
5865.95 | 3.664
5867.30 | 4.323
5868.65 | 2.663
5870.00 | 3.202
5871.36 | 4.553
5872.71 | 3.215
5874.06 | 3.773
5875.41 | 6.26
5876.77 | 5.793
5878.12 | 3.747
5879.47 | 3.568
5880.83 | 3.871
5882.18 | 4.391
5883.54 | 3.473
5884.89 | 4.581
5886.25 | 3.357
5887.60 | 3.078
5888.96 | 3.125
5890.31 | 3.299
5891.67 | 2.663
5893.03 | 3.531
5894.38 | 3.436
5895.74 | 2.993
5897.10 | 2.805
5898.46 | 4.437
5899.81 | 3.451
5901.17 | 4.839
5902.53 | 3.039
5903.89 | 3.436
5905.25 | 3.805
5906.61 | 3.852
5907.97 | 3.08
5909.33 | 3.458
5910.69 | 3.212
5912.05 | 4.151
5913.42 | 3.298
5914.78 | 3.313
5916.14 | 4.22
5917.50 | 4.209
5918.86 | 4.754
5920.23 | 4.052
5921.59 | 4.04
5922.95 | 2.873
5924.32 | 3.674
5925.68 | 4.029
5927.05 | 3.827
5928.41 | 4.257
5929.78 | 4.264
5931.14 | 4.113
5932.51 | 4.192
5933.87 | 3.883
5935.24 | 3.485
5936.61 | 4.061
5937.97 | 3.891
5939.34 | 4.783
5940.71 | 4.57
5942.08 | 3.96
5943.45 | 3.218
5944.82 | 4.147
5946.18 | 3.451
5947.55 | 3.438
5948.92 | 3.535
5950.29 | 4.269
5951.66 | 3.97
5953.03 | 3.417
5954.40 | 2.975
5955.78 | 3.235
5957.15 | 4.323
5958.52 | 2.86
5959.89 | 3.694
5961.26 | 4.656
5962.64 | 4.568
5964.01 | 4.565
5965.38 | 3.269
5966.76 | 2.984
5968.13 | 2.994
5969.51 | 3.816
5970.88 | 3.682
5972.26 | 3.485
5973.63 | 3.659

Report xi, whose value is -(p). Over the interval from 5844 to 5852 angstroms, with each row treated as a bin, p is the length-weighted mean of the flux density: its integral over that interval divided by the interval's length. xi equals -3.3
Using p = 3.3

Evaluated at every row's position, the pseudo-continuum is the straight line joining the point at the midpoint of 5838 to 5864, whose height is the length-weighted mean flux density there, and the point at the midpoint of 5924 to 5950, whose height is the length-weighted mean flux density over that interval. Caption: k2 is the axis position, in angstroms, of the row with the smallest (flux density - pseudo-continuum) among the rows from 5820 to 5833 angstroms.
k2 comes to 5824.23 angstroms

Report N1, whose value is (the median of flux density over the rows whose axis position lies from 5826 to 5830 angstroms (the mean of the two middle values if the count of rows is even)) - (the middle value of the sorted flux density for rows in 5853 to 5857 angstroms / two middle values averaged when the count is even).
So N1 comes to 0.22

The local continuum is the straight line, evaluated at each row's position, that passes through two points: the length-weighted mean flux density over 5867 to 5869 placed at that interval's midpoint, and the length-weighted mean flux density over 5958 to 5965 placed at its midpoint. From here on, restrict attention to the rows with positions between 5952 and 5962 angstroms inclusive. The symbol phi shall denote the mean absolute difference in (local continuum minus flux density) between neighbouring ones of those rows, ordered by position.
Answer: 0.8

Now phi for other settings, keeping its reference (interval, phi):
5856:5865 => 0.7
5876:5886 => 0.8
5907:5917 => 0.6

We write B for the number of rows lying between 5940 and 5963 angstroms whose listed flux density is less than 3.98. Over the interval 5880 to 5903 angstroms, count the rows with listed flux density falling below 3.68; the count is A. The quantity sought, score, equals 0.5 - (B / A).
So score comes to -0.4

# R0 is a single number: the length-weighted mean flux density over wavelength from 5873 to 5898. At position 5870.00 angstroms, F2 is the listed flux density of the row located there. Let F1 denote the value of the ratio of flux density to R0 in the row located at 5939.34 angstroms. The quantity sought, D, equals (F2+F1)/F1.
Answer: 3.5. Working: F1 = 1.3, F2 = 3.202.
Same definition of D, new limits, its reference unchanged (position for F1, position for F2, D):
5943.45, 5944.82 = 5.8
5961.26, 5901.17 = 4.9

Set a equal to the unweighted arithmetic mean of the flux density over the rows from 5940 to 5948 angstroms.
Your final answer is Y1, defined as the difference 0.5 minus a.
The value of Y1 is -3.30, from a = 3.80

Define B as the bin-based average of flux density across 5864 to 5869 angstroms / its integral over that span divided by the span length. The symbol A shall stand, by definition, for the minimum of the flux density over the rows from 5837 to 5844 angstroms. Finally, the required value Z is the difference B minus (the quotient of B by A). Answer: 2.49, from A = 3.393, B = 3.54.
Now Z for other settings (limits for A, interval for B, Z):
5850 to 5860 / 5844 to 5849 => 2.48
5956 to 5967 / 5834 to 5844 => 2.47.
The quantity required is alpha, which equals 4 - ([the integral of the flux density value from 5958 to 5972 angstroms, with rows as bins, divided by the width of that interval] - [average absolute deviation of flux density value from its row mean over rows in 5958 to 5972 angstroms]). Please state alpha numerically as 0.84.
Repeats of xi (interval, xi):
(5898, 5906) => -3.8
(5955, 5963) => -3.8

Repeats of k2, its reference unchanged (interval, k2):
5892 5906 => 5897.10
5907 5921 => 5907.97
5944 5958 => 5954.40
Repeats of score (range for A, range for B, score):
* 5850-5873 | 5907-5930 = -0.4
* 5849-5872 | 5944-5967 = -0.7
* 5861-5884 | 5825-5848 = -1.1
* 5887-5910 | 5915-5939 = 0.0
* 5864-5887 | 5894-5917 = -1.1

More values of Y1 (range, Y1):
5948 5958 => -3.17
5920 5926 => -3.23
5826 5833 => -3.14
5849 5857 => -3.14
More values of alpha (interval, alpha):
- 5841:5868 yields 0.74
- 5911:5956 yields 0.53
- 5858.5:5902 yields 0.88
